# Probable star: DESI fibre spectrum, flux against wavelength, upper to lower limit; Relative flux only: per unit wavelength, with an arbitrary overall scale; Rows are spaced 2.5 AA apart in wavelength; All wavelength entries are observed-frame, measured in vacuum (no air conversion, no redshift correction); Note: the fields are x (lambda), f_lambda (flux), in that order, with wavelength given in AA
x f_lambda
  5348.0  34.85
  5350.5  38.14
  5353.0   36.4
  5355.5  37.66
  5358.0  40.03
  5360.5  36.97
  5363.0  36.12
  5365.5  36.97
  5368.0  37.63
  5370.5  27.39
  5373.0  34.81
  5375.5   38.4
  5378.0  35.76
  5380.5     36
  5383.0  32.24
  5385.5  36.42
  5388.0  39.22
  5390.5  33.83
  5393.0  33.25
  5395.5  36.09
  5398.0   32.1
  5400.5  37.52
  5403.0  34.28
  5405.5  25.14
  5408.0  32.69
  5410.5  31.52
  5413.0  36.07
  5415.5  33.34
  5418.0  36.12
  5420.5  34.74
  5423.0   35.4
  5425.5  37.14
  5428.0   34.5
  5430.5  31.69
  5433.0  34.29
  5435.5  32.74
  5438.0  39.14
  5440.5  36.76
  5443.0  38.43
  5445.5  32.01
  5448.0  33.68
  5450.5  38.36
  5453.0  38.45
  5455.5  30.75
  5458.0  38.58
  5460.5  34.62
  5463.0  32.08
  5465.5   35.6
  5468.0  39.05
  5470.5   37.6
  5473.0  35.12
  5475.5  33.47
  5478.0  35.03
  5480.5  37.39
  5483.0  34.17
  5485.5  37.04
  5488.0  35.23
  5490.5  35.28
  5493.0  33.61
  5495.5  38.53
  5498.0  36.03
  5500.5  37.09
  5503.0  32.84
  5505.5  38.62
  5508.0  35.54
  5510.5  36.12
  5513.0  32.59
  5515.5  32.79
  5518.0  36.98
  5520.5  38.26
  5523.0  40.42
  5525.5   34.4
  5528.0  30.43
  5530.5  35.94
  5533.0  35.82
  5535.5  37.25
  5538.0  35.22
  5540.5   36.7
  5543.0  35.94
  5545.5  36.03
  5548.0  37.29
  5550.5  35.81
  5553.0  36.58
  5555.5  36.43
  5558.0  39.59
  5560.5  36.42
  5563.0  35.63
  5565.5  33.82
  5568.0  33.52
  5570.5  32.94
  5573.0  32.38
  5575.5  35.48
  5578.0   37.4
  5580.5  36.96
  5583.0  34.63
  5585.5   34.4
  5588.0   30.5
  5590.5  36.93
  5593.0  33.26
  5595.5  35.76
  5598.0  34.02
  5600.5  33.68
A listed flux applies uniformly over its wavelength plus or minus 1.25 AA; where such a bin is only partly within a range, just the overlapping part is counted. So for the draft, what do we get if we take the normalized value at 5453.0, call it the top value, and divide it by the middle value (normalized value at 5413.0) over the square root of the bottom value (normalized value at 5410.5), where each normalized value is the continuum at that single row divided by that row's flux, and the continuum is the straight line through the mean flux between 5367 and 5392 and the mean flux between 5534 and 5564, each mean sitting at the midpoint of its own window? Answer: 1.00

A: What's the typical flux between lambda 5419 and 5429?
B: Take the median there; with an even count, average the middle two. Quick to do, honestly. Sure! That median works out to 35.1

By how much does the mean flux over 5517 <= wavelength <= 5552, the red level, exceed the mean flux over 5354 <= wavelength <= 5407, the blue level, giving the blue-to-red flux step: 1.0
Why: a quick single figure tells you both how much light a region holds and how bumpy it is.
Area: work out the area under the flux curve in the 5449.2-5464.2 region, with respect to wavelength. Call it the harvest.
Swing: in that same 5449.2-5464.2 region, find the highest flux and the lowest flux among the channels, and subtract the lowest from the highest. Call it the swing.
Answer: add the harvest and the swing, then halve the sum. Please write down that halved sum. 270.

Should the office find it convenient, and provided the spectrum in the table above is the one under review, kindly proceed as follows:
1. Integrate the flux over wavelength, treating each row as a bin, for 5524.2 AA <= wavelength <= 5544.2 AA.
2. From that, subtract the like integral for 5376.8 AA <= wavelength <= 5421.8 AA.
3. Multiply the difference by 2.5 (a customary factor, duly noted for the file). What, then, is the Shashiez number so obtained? -2091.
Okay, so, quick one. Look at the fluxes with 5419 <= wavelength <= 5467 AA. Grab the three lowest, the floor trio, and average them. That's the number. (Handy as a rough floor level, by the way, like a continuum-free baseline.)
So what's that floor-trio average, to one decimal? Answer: 31.5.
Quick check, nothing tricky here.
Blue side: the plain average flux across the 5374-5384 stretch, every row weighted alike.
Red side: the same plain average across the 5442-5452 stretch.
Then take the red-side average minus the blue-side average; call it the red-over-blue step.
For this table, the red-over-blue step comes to 0.0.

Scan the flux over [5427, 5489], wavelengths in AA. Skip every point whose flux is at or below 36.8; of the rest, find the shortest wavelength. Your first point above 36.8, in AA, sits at 5438.0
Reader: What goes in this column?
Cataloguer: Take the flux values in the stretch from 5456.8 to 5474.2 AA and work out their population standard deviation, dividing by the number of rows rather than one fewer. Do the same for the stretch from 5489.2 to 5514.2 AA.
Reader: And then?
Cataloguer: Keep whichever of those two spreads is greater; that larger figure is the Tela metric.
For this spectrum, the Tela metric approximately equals 2.3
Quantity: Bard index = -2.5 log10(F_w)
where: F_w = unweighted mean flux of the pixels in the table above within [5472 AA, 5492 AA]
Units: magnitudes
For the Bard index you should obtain -3.87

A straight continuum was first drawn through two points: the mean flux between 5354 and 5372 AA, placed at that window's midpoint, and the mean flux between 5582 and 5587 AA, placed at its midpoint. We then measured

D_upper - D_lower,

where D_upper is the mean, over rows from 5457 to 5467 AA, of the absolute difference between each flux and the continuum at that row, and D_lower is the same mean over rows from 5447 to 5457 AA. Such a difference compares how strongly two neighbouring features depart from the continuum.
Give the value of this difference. -1.2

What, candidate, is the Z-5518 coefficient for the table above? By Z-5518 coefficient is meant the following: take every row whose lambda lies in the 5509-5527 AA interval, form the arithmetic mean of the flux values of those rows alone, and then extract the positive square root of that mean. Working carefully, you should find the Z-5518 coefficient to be 5.99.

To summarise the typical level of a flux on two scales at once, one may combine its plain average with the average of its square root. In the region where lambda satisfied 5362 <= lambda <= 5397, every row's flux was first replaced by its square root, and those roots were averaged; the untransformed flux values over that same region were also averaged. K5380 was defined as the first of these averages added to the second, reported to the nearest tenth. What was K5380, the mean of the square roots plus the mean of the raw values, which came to 41.2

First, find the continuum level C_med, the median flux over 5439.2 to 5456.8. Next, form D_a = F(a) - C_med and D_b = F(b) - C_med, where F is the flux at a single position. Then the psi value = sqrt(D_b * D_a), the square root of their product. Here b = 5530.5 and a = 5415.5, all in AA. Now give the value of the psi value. 1.7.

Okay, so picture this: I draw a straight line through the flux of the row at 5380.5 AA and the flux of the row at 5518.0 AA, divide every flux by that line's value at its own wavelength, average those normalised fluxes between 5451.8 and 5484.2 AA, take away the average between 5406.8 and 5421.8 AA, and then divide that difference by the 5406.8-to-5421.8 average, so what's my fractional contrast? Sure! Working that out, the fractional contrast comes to 0.03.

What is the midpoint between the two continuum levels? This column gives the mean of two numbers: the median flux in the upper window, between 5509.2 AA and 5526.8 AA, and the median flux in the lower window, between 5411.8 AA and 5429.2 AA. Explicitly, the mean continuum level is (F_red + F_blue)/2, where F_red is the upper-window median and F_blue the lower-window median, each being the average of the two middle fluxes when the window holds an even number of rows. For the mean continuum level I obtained 35.8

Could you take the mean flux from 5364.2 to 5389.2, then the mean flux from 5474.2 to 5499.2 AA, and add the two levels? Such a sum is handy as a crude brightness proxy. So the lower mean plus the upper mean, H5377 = 71.1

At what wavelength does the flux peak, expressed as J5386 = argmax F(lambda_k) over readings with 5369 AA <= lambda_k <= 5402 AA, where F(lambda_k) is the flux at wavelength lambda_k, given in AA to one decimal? 5388.0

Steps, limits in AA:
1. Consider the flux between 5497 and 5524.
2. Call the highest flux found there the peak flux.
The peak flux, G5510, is 40.42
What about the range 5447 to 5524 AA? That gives 40.42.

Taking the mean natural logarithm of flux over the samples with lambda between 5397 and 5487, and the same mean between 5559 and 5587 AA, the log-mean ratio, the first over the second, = 1.000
